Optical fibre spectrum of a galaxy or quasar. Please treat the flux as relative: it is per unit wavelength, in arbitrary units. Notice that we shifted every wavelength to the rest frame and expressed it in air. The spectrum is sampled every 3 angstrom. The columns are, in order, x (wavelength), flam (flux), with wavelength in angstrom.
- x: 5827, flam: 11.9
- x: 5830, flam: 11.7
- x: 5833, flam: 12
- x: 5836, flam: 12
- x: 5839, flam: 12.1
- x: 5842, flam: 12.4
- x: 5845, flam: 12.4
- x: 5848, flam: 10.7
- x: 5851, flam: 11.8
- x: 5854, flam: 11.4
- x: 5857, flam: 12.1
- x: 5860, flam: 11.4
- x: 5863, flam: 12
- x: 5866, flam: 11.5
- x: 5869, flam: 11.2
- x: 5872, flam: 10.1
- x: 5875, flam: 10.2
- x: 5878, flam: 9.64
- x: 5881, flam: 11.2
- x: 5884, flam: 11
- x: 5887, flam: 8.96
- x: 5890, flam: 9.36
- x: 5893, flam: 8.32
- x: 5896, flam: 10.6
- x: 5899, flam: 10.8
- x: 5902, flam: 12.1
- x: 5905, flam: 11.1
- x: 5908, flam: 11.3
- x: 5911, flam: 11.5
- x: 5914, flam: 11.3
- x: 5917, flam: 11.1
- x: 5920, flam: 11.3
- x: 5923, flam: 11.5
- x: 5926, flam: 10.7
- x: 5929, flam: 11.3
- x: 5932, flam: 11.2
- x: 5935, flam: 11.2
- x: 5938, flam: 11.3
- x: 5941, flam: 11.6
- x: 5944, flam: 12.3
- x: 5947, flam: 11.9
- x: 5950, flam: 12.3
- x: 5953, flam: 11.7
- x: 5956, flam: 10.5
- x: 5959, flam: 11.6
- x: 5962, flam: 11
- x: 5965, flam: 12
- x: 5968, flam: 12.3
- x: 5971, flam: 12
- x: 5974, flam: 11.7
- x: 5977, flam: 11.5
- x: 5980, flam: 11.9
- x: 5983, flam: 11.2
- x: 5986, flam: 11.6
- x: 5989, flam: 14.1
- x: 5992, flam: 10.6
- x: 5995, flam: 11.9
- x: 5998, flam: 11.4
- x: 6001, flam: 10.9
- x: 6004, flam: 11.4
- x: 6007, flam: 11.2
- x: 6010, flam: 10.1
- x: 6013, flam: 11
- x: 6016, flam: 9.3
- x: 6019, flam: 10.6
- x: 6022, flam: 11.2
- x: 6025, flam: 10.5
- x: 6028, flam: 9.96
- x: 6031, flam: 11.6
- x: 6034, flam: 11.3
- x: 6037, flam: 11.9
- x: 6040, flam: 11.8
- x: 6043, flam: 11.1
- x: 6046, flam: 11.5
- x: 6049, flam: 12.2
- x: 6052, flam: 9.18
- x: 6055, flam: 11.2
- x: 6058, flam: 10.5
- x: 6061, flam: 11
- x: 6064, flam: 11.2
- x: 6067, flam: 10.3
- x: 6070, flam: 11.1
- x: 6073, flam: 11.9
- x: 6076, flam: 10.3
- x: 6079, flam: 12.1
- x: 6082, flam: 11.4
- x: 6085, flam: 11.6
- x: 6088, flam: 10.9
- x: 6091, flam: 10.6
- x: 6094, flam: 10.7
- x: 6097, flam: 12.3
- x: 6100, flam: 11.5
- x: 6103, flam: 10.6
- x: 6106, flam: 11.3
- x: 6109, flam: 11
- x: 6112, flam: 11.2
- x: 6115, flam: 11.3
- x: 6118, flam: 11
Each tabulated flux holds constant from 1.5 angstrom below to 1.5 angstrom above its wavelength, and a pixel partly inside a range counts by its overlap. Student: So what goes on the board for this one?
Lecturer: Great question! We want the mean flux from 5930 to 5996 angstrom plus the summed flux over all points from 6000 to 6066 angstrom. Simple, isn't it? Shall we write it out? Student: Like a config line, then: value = 252.3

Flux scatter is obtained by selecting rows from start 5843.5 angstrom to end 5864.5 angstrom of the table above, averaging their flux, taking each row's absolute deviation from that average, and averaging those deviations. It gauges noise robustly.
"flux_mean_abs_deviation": 0.44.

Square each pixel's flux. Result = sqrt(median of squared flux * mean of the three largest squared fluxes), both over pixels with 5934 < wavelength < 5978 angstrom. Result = 144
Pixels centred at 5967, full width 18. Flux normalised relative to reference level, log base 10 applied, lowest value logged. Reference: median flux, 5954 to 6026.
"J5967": -0.012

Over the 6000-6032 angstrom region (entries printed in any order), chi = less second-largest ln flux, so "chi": -2.43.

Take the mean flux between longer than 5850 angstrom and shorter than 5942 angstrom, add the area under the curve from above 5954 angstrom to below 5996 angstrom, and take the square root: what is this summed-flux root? 22.4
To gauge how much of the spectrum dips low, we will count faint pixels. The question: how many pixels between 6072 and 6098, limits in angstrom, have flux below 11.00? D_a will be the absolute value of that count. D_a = 4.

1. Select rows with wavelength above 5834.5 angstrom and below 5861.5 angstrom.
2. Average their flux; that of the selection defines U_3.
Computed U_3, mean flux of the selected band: 11.81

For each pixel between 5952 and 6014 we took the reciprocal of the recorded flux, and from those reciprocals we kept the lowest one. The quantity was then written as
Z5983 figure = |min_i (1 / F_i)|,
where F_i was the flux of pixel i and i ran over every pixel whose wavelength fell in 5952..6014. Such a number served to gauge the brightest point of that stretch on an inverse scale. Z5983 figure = 0.0709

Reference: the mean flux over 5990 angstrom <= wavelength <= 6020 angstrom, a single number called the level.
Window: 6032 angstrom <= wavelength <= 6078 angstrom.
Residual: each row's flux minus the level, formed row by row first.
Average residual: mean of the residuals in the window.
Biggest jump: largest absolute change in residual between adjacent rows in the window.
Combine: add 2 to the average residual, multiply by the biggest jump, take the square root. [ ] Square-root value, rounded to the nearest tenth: 2.6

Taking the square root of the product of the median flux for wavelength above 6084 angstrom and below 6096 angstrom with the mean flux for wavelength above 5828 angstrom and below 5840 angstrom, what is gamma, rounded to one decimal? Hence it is 11.4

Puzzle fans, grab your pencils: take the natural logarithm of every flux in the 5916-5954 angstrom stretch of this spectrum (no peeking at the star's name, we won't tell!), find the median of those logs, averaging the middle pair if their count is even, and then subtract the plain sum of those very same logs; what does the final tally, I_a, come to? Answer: -29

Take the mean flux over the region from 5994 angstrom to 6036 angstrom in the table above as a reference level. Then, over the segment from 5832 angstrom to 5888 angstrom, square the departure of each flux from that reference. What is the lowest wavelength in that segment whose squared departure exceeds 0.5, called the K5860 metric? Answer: 5833 angstrom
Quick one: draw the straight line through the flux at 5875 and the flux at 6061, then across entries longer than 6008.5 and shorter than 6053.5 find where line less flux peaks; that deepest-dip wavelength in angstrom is 6052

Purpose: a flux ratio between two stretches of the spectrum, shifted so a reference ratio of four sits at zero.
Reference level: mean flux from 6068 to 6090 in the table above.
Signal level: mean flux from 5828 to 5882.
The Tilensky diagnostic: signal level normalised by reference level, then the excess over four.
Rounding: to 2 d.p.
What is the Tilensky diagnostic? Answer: -2.99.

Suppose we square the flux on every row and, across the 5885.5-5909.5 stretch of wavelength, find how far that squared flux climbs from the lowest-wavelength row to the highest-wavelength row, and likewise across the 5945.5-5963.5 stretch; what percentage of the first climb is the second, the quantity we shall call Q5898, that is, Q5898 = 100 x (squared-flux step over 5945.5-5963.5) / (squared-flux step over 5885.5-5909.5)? -43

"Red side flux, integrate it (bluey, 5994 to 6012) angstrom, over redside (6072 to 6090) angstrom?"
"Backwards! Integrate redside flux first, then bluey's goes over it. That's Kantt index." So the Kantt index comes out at 0.98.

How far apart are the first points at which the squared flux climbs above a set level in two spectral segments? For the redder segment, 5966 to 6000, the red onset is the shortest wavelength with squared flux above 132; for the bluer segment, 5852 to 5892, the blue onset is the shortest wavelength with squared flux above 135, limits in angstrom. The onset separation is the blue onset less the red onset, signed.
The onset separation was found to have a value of -111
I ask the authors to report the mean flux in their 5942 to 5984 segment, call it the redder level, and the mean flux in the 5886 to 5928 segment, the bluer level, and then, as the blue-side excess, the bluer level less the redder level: -1.0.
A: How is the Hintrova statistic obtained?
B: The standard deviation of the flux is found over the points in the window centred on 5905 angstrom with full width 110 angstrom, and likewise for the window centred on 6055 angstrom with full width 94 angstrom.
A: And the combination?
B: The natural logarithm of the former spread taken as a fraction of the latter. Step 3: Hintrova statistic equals 0.14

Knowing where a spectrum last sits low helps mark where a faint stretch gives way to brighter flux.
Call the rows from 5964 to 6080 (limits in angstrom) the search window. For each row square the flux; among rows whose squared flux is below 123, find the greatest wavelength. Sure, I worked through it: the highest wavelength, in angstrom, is 6076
